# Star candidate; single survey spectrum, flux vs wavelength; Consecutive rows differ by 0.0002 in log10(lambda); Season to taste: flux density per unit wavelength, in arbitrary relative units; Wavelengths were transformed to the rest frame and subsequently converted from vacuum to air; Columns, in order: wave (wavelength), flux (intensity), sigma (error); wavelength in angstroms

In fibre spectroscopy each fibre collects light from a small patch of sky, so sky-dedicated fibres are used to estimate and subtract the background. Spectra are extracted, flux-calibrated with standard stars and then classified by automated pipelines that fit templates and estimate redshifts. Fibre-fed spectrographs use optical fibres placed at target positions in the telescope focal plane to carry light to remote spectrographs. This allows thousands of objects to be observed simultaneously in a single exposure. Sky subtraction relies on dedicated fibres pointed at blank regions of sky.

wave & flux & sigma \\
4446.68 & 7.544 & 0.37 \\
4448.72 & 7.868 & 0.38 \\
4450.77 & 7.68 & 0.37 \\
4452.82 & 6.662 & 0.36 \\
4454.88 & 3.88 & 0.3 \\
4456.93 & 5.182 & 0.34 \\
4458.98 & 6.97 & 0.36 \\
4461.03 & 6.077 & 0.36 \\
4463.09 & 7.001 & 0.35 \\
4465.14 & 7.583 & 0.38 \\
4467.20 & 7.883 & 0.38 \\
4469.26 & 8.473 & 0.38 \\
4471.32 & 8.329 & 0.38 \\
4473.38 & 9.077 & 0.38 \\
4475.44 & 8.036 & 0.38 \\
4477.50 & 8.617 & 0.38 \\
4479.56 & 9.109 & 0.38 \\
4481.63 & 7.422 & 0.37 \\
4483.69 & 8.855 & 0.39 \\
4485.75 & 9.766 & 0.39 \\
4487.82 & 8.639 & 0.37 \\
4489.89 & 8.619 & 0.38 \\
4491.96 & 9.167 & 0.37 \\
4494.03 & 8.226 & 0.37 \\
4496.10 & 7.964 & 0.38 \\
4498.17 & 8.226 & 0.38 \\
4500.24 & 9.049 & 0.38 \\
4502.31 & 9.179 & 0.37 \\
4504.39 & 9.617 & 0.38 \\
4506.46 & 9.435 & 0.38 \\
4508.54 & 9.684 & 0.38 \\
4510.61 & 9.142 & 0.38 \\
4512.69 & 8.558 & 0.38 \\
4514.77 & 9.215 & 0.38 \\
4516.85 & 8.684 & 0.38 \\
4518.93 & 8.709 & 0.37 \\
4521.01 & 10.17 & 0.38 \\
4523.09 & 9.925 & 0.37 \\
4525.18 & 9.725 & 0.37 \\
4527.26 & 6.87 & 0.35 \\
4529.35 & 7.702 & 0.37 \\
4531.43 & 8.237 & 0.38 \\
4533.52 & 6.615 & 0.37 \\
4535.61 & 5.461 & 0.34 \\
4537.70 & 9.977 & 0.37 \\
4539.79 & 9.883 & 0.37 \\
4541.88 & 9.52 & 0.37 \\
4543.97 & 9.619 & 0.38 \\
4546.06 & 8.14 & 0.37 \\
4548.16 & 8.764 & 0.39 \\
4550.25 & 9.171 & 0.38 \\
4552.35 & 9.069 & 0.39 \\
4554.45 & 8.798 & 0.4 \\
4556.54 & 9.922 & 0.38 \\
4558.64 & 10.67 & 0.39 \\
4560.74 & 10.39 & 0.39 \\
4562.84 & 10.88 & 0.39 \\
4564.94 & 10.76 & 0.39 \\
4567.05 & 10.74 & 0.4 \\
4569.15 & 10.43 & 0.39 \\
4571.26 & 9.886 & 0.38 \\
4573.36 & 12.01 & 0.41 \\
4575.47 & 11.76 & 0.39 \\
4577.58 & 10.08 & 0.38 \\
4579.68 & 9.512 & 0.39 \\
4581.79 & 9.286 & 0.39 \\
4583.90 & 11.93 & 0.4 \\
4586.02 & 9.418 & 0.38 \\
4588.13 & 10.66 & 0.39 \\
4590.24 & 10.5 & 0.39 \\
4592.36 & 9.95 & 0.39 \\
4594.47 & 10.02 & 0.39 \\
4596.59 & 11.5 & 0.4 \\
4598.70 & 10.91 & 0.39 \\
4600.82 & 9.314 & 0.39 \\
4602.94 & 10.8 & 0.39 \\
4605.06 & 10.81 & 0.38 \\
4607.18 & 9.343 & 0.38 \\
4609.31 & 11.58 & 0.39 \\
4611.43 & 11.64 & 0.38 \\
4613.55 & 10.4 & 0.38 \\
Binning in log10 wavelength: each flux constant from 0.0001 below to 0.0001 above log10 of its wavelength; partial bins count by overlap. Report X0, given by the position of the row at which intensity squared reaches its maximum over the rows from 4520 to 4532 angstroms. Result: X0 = 4521.01 angstroms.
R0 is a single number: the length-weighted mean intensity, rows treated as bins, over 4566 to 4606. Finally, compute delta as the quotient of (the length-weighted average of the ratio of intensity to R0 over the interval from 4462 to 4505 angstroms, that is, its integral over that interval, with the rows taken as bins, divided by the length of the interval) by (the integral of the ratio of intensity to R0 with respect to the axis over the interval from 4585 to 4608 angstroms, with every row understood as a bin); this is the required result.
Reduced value 0.036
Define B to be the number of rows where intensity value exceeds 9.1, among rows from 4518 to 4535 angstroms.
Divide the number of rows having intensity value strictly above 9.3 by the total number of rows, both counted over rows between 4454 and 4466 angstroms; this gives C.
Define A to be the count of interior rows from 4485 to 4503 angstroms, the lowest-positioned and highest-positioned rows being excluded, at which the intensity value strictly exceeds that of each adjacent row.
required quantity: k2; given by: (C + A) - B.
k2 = -2.0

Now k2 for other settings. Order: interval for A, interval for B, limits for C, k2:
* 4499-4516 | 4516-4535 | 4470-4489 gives -0.9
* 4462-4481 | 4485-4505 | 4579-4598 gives -1.1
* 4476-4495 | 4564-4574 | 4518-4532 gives -1.6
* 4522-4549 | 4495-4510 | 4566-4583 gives -0.1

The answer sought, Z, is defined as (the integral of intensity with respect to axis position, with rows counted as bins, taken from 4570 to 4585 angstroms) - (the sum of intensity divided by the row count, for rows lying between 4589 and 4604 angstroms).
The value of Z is 149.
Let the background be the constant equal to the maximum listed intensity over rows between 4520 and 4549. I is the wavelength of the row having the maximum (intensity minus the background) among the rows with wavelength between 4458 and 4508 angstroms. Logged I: 4485.75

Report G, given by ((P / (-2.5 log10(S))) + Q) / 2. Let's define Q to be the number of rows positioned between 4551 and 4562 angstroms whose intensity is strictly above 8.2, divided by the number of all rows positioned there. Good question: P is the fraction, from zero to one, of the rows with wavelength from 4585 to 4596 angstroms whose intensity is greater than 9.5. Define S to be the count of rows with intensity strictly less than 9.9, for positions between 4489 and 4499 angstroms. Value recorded 0.27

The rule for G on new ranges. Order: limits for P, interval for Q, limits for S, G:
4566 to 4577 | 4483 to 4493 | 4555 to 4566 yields 0.50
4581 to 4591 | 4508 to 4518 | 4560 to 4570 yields 0.50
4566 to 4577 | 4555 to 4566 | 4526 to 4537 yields 0.21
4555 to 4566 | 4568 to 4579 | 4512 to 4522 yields 0.17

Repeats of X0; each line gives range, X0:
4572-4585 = 4573.36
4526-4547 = 4537.70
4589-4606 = 4596.59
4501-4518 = 4508.54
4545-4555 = 4550.25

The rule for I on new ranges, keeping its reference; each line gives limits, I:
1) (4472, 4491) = 4485.75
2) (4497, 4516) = 4508.54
